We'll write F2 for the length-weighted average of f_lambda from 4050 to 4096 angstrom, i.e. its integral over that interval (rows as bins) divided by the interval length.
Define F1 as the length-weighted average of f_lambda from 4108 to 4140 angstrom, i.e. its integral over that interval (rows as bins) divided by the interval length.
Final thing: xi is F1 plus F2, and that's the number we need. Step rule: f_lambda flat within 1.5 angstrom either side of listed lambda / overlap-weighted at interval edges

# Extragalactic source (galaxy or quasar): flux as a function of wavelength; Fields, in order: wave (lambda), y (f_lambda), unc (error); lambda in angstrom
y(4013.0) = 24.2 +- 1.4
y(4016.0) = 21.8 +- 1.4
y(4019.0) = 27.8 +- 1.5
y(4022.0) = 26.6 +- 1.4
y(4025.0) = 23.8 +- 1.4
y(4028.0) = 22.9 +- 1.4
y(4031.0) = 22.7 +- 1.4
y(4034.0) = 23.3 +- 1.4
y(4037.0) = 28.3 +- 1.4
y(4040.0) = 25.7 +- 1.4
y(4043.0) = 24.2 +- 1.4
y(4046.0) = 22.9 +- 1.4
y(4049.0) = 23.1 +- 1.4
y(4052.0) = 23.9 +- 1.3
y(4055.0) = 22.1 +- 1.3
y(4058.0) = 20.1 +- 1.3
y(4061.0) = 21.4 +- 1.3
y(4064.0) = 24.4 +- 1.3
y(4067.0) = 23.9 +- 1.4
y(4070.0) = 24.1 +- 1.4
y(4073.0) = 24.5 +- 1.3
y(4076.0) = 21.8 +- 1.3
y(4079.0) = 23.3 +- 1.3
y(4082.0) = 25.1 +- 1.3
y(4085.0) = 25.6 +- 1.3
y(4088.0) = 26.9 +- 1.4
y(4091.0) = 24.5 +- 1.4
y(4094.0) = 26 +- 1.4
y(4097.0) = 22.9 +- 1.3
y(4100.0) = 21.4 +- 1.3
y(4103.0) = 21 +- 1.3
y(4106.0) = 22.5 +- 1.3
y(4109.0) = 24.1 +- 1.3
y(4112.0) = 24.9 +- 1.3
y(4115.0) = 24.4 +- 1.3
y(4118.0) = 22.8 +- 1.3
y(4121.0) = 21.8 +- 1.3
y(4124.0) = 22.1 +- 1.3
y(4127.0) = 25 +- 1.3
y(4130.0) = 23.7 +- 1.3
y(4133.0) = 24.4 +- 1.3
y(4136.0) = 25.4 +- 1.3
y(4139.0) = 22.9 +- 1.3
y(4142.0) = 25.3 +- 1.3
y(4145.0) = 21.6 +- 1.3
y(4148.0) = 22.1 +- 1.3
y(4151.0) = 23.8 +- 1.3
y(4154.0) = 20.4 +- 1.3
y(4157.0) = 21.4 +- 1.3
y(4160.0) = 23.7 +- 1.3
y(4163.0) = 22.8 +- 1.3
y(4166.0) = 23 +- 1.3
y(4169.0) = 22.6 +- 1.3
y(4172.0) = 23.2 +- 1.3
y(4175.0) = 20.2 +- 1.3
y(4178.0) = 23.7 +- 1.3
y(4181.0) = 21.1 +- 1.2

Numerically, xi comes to 47.6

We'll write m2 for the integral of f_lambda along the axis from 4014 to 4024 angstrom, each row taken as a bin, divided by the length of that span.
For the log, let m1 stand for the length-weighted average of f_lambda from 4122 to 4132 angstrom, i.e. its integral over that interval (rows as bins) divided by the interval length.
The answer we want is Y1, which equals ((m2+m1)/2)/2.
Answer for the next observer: 12.2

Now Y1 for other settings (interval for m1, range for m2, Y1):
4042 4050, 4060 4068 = 11.7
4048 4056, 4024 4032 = 11.6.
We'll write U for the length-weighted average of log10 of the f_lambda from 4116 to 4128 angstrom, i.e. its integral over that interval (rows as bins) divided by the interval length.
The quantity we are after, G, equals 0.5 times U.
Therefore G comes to 0.680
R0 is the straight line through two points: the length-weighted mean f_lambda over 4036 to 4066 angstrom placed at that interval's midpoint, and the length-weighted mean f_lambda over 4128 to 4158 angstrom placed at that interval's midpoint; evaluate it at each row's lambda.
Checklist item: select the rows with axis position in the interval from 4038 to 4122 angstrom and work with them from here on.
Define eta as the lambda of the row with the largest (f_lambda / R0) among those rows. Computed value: 4088.0 angstrom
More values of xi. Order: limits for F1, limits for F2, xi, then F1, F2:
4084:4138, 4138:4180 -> 46.4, 23.8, 22.6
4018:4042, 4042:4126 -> 48.5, 25.1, 23.4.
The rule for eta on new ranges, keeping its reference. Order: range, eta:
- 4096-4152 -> 4136.0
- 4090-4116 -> 4094.0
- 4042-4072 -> 4064.0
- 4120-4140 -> 4136.0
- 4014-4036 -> 4019.0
